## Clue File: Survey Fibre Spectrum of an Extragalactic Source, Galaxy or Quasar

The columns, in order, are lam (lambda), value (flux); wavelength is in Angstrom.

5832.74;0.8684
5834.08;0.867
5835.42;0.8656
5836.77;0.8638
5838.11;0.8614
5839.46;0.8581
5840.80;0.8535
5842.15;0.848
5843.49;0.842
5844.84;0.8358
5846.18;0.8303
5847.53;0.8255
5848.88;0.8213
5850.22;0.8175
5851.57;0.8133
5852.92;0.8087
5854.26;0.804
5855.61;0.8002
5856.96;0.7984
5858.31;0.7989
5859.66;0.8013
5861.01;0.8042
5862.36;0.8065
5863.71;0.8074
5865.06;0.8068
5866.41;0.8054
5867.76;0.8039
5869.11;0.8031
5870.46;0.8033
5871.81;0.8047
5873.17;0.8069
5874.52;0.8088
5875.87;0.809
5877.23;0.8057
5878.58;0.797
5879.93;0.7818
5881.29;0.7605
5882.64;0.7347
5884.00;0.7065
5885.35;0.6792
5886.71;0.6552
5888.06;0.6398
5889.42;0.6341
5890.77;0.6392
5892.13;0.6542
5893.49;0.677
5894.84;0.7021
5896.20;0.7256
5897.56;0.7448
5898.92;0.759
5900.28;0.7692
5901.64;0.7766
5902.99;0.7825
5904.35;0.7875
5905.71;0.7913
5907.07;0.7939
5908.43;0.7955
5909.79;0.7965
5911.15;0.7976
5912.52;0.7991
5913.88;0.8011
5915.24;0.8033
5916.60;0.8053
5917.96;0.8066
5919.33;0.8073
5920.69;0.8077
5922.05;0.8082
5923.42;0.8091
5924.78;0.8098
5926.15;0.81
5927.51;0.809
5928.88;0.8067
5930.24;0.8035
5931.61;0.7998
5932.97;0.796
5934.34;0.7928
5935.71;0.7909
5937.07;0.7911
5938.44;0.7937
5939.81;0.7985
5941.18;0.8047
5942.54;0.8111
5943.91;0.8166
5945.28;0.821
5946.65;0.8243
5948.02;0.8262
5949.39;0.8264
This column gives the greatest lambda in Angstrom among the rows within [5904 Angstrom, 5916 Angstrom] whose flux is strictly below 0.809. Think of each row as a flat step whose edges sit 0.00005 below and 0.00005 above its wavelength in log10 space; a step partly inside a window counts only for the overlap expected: 5915.24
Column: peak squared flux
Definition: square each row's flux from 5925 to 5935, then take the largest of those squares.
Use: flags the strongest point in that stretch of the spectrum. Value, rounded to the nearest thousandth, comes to 0.656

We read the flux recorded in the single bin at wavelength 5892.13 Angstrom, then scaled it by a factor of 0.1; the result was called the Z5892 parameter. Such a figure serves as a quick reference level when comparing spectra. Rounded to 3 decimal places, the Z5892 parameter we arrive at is 0.065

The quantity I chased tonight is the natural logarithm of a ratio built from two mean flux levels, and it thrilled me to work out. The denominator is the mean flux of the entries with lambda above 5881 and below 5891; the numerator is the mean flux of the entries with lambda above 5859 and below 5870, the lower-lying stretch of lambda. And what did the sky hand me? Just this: 0.17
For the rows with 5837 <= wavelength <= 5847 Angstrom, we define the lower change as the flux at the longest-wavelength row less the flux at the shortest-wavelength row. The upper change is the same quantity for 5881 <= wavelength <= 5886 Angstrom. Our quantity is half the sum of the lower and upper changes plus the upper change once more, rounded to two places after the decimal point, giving -0.14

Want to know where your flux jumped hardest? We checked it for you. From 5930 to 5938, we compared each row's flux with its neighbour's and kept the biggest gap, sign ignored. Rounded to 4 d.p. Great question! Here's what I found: 0.0038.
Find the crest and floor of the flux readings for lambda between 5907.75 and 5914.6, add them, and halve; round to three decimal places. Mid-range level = 0.798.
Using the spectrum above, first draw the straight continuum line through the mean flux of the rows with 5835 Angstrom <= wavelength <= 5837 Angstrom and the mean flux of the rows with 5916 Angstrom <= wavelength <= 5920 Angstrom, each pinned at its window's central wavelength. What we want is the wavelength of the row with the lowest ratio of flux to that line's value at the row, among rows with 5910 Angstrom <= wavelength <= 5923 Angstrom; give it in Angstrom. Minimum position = 5911.15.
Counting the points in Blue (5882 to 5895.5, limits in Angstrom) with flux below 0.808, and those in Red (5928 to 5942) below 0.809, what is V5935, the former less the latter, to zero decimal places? 0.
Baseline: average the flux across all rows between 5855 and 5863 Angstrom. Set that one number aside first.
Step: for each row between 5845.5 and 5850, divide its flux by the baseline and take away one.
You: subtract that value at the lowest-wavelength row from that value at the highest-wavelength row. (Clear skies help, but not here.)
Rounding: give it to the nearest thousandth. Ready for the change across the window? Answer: -0.011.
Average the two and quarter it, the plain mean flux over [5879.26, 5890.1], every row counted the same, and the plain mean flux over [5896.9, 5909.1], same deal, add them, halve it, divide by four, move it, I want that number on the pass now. 0.185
